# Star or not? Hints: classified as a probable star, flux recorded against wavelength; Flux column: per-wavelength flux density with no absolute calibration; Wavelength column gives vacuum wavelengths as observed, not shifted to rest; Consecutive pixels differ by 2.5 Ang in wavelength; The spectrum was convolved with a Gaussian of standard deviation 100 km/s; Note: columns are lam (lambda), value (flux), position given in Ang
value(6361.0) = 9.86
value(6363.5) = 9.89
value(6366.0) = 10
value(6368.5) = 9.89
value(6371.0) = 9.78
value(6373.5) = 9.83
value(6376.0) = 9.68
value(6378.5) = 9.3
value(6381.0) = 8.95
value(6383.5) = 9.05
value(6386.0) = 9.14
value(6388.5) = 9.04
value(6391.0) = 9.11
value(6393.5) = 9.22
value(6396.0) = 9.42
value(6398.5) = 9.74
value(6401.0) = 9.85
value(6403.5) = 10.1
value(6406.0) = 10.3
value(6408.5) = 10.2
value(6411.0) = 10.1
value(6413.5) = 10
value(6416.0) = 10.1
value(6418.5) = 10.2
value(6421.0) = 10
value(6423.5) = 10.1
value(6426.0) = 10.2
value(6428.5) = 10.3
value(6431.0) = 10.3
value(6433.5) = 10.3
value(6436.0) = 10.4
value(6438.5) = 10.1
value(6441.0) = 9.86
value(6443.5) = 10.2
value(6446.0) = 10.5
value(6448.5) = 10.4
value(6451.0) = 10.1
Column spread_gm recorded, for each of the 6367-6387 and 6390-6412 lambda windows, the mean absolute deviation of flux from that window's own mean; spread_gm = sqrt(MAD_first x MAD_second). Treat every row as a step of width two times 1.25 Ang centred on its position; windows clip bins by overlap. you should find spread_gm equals 0.353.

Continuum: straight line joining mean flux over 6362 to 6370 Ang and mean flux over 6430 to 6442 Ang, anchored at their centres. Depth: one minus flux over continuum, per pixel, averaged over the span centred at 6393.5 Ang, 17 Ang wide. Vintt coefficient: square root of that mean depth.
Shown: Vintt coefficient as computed 0.26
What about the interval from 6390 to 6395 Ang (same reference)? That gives 0.29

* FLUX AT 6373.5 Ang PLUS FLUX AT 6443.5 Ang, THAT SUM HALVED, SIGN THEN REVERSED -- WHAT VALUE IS -10.0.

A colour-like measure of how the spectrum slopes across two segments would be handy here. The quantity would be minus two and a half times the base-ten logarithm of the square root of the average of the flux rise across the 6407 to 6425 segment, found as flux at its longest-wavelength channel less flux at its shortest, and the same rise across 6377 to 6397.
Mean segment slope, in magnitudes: 2.5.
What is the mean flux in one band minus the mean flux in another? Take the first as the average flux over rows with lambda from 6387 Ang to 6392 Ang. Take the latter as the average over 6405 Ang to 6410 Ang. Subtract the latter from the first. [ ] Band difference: -1.2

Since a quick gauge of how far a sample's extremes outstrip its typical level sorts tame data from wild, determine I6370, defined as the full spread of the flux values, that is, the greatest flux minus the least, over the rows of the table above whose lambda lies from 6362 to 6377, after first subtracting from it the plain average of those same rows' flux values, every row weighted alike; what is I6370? -9.5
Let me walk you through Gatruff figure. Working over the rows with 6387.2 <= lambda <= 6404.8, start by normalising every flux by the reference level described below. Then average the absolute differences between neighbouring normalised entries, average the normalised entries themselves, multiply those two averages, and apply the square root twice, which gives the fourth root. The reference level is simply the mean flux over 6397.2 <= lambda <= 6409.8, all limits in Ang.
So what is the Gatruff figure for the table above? 0.359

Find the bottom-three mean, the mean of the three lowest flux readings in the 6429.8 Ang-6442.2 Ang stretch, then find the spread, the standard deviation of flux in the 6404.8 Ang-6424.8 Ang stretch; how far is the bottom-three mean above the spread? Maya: 10.0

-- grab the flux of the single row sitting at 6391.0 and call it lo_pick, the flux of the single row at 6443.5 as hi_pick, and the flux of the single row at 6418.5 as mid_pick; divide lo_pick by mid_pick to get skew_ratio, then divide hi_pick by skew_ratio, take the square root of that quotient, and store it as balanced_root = 3.38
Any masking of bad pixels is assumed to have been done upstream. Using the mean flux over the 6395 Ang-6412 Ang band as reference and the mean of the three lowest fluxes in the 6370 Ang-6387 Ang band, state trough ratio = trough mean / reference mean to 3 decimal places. 0.908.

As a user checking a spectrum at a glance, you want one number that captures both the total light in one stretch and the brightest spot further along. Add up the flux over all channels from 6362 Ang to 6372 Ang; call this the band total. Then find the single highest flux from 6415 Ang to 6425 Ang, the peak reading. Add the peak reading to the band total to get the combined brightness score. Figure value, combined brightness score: 49.8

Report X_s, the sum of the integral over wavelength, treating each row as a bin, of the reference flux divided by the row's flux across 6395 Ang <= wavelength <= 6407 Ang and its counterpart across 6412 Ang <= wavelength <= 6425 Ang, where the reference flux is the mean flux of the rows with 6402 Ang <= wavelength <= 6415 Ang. 25.4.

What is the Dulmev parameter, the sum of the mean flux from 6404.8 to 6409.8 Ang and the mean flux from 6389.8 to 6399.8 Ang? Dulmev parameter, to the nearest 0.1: 19.6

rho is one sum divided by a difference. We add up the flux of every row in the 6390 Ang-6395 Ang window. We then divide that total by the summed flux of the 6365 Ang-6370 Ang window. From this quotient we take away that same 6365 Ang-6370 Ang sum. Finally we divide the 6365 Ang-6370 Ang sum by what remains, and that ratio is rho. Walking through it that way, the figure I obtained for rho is -1.05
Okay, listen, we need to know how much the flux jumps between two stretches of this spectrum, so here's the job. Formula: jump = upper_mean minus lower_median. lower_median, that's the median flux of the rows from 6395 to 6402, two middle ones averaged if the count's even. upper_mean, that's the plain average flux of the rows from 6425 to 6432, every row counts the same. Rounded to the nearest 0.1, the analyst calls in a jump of 0.5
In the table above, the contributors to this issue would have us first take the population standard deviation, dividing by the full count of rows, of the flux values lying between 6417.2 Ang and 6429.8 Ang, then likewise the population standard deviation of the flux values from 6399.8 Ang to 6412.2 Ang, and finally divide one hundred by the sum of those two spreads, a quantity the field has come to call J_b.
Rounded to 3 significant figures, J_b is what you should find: 397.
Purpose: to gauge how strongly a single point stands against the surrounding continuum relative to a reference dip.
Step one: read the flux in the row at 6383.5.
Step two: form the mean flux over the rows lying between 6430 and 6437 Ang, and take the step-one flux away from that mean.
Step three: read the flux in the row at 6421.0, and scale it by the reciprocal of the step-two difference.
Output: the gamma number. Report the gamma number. 8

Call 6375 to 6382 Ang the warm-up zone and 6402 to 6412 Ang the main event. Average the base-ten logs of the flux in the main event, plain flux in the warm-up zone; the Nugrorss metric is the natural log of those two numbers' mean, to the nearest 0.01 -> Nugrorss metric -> 1.64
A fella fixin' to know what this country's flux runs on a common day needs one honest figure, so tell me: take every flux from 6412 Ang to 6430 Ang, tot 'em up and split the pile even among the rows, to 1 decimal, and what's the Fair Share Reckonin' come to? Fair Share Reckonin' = 10.1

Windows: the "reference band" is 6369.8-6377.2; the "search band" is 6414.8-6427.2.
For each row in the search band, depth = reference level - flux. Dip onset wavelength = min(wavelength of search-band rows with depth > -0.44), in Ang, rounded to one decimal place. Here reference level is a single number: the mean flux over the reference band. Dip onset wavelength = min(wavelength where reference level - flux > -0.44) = 6416.0 Ang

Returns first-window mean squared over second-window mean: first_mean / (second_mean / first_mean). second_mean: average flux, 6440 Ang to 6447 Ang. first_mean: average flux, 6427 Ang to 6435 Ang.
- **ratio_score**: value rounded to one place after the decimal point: 10.4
